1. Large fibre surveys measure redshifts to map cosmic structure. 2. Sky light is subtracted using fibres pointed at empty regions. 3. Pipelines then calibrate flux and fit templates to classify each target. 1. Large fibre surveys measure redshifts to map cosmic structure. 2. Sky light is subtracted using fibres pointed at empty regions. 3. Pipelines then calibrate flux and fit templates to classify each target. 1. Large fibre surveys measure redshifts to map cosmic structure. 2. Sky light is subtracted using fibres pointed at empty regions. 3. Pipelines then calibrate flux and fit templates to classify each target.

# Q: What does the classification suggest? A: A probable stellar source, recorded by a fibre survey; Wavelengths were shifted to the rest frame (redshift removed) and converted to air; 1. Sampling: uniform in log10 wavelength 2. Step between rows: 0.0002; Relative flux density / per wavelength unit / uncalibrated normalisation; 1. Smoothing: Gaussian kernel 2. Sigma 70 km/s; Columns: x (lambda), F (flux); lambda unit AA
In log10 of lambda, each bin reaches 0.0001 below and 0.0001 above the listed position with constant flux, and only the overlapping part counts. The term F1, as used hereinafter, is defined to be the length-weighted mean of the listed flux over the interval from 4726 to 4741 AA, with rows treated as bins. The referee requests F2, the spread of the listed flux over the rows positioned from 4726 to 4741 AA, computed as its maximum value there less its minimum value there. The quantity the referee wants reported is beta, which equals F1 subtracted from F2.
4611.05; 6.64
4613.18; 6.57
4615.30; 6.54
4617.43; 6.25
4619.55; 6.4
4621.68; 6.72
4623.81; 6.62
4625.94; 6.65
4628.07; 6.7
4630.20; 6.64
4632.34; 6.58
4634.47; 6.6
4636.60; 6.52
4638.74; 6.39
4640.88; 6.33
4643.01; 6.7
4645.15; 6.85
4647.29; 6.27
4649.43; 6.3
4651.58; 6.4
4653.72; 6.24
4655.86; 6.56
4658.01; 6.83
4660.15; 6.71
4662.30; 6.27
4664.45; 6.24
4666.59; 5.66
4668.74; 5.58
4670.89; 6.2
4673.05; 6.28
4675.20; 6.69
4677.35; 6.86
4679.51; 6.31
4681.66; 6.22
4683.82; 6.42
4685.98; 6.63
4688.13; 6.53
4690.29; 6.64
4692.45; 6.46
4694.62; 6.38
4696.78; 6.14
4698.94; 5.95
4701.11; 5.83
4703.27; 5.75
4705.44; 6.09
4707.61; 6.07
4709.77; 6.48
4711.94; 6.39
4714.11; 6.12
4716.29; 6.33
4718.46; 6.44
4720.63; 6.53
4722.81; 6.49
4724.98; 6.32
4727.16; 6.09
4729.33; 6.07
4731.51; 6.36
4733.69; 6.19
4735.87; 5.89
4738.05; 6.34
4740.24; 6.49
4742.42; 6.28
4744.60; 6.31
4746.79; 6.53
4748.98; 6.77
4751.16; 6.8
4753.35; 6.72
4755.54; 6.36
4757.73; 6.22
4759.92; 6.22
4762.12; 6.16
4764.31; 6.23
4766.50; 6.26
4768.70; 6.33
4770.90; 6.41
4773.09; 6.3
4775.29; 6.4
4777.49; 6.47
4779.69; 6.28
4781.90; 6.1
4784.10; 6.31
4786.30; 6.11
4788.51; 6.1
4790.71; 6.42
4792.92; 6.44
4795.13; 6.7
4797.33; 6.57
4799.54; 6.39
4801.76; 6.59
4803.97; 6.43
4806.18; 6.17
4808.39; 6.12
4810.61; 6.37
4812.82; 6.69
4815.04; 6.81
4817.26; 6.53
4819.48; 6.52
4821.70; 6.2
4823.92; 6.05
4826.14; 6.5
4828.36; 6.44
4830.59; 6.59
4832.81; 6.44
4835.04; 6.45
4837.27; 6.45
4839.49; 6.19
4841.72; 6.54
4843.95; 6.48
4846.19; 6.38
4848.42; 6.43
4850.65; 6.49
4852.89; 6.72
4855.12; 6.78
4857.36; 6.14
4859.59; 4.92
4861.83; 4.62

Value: -5.60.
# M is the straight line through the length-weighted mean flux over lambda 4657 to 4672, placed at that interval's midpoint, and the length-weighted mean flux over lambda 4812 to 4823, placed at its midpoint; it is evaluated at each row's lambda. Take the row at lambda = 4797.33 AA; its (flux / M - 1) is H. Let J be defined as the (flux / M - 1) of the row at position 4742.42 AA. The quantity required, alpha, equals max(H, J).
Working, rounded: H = 0.01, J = -0.01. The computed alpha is 0.01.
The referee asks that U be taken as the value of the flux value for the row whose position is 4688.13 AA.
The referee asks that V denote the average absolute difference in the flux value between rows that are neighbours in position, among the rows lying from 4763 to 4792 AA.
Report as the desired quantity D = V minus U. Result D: -6.40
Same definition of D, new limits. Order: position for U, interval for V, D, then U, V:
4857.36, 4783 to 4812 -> -5.97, 6.14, 0.170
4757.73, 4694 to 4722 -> -6.04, 6.22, 0.181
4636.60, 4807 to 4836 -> -6.33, 6.52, 0.189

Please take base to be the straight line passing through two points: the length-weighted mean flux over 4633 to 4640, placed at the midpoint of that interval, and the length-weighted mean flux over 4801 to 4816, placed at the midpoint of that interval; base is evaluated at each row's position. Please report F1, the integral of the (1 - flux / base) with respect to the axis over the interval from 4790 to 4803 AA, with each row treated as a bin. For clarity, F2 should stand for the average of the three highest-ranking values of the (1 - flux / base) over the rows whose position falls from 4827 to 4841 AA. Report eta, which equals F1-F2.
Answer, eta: -0.15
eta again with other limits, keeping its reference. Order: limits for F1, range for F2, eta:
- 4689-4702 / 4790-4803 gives 0.48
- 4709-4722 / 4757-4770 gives 0.15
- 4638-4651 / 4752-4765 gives 0.02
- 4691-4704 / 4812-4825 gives 0.72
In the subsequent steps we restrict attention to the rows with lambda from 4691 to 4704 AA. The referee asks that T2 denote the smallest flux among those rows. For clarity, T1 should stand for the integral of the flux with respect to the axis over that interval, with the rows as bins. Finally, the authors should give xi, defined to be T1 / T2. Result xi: 14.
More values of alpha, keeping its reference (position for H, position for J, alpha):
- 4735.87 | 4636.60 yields 0.06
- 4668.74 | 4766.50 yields -0.03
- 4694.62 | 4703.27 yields 0.02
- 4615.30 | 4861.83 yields 0.07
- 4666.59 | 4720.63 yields 0.03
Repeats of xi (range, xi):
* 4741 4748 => 7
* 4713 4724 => 11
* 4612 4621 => 9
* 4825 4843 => 19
